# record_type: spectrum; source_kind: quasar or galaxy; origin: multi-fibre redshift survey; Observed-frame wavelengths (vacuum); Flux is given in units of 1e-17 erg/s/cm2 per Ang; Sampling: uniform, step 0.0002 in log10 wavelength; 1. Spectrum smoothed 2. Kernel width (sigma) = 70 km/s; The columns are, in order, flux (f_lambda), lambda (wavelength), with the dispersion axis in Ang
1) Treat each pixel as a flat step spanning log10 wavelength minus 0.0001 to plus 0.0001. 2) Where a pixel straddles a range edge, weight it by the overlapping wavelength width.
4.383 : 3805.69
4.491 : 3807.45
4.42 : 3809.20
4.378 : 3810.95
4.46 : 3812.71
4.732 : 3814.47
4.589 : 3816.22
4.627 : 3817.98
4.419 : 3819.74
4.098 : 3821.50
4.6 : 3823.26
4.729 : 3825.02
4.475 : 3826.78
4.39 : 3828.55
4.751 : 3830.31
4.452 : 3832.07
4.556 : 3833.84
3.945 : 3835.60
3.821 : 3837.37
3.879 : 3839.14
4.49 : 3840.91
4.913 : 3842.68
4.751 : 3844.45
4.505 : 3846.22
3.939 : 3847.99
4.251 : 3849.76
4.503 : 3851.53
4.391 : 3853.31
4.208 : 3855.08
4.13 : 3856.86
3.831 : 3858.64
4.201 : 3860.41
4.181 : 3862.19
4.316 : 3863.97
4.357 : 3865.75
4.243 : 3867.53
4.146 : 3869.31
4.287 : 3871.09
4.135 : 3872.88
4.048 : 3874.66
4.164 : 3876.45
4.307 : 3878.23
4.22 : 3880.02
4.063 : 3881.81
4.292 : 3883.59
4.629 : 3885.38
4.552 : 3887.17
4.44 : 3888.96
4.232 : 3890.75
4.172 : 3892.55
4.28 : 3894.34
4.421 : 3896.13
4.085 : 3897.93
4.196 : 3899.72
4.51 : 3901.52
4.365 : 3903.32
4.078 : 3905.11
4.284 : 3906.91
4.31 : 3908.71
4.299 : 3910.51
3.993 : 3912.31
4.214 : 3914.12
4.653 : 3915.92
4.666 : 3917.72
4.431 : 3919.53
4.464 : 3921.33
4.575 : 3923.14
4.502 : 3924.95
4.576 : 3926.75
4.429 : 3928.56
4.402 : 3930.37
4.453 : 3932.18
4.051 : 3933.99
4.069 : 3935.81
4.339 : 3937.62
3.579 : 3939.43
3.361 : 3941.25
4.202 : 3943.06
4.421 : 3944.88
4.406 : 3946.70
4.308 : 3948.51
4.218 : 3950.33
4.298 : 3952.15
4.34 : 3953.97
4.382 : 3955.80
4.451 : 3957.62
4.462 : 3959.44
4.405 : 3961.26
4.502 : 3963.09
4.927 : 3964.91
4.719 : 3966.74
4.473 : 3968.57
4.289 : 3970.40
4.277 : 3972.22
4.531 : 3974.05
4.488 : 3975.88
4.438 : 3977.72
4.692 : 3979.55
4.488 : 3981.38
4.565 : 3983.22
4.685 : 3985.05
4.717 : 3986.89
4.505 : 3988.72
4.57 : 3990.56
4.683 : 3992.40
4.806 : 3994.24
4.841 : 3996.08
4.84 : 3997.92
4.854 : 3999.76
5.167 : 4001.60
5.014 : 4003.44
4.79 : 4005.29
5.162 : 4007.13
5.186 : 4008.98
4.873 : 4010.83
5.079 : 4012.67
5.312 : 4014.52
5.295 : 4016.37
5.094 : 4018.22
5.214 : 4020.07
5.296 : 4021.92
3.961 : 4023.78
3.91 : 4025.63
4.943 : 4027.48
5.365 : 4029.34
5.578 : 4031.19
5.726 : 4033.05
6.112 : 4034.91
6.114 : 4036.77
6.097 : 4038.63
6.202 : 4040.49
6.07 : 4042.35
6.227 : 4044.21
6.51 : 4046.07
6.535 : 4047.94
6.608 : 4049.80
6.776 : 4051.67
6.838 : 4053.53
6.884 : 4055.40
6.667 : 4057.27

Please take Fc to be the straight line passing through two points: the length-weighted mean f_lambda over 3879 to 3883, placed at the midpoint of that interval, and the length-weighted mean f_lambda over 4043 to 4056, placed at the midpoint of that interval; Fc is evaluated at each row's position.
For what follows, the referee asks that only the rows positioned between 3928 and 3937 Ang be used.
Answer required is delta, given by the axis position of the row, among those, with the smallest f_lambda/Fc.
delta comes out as 3935.81 Ang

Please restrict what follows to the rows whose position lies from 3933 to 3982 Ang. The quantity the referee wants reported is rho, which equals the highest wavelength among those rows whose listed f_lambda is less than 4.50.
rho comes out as 3981.38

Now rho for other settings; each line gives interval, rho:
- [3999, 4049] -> 4025.63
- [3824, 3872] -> 3871.09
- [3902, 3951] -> 3950.33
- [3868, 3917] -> 3914.12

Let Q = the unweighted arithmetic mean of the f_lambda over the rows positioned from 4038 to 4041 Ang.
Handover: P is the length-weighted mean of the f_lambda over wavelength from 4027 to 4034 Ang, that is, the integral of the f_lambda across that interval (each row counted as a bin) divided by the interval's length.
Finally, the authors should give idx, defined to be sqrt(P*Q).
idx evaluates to 5.78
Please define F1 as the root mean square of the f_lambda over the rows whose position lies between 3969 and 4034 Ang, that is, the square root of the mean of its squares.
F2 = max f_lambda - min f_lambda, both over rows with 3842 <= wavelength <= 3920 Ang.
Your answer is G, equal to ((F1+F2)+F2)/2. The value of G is 3.5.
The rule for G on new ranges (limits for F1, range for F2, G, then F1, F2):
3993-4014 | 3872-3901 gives 3.1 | 5.0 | 0.6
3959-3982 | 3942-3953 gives 2.5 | 4.5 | 0.2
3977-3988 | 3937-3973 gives 3.9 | 4.6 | 1.6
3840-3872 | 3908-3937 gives 2.8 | 4.3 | 0.7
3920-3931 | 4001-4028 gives 3.6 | 4.5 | 1.4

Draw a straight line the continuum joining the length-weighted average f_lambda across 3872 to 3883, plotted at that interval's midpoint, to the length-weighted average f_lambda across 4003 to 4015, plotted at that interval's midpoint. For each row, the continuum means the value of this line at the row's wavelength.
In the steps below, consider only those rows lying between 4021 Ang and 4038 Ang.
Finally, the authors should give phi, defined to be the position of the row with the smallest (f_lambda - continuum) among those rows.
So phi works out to 4025.63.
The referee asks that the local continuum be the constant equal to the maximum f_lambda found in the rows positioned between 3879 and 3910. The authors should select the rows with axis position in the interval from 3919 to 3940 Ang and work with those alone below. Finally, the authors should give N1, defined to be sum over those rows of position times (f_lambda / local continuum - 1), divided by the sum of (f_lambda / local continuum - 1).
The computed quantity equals 3933.6 Ang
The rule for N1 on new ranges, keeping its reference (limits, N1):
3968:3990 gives 3973.7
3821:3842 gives 3834.1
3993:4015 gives 4006.3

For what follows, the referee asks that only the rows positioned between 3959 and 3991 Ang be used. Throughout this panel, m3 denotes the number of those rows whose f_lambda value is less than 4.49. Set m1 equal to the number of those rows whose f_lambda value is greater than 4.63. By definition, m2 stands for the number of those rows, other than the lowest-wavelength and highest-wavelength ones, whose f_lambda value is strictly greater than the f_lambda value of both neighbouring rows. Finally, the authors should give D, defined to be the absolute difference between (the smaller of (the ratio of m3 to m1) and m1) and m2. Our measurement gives 2.4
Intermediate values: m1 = 5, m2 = 4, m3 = 8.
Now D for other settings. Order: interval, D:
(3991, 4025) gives 4.9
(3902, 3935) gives 3.0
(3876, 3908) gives 4.0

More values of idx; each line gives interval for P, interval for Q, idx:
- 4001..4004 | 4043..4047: 5.70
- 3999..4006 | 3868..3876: 4.54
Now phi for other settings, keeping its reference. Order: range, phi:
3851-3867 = 3858.64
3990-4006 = 3990.56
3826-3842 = 3837.37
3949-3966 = 3950.33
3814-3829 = 3821.50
